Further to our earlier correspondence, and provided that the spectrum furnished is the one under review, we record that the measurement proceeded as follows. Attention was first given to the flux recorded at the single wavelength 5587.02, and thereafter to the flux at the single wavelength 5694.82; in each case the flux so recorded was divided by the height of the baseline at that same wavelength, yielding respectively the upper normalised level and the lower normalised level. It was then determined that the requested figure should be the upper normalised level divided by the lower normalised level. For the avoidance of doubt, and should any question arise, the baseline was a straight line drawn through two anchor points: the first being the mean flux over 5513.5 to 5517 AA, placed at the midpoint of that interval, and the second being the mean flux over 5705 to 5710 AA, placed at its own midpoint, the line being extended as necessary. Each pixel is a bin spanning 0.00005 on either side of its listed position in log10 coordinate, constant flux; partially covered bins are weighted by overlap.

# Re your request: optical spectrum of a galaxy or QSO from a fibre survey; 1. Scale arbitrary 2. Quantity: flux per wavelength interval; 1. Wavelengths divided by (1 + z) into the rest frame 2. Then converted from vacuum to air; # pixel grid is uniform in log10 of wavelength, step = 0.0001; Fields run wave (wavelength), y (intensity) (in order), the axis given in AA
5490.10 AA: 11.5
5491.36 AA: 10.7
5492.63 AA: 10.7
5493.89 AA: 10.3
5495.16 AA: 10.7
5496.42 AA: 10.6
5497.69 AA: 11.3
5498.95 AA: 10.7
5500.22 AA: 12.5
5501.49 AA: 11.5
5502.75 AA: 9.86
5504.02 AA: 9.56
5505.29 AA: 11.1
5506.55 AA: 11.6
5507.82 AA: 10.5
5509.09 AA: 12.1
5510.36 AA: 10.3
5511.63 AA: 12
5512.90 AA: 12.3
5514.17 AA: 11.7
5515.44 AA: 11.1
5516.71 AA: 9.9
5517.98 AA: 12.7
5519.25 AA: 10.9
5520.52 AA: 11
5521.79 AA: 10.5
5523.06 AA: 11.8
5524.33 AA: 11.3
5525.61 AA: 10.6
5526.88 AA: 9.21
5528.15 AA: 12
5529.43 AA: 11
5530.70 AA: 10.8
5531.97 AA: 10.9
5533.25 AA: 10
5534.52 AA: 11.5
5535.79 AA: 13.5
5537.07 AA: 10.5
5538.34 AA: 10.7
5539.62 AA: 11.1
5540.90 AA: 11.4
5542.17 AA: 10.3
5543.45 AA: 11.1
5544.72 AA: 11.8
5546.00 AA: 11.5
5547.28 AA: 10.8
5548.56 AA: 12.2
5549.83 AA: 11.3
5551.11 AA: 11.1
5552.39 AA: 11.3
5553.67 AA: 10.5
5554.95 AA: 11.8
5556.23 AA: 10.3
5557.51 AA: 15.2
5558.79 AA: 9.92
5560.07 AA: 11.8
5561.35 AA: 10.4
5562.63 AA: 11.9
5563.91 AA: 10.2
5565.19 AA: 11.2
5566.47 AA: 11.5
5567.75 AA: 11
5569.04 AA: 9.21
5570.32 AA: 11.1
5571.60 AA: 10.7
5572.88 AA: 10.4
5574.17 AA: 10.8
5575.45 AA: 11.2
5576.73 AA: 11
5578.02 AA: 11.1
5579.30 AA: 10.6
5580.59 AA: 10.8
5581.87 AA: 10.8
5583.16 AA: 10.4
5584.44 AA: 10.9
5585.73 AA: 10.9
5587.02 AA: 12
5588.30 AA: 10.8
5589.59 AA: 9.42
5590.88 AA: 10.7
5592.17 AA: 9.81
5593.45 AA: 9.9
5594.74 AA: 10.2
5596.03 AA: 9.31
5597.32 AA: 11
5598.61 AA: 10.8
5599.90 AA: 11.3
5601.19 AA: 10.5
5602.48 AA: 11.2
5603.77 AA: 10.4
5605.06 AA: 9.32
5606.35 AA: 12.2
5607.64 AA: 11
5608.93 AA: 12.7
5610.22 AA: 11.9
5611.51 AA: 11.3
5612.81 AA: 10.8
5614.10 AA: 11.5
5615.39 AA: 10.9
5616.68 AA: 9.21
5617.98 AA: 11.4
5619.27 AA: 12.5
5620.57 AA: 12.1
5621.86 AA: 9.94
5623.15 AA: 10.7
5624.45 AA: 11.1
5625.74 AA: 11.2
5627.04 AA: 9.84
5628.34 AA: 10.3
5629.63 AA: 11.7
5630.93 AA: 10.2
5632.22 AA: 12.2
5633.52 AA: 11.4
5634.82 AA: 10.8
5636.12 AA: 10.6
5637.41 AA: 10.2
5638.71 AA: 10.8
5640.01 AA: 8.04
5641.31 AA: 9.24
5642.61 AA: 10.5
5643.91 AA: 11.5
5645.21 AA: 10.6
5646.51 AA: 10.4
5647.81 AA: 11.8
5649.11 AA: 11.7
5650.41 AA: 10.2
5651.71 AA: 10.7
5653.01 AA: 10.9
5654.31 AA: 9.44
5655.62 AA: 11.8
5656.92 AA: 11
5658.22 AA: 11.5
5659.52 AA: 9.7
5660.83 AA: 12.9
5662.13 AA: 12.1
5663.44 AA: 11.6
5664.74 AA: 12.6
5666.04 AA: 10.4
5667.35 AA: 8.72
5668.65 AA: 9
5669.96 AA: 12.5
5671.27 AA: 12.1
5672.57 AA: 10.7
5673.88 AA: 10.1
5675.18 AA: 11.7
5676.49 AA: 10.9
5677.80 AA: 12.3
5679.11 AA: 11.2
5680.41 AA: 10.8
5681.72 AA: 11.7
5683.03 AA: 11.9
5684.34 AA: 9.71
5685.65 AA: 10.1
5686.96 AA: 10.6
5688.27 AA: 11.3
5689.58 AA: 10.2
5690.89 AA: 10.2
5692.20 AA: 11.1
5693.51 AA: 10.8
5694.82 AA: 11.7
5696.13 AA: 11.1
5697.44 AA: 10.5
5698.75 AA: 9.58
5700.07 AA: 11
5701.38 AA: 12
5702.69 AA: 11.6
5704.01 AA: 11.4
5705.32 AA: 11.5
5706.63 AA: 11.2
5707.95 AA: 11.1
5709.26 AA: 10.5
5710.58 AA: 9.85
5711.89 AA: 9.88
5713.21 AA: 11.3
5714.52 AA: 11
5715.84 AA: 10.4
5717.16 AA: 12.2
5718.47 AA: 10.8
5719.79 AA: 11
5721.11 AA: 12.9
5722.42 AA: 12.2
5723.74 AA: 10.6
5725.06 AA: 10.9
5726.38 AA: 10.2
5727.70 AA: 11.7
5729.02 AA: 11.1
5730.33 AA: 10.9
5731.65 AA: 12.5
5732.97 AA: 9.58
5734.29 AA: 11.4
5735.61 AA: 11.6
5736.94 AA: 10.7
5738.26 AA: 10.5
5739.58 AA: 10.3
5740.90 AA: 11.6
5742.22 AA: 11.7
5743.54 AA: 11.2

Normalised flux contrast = 1.03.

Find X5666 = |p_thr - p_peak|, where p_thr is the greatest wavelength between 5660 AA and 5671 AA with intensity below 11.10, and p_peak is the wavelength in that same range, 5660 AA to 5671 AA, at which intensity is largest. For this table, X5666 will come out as 7.8 AA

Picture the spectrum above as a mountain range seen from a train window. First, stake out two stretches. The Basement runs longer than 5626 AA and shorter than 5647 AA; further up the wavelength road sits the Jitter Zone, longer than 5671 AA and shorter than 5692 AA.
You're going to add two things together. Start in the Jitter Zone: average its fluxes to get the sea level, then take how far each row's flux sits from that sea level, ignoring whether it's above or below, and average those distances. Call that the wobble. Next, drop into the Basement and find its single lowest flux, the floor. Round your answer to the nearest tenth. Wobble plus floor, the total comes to 8.7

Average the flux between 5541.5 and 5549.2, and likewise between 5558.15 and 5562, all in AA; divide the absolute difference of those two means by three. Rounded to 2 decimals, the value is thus 0.19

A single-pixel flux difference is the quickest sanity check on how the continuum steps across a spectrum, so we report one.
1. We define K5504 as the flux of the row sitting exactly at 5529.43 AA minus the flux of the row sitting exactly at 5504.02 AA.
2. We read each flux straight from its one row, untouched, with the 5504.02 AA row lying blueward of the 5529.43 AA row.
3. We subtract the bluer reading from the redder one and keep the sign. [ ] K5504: 1.4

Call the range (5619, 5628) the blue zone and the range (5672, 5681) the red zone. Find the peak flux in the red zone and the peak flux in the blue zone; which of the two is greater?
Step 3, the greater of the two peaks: 12.5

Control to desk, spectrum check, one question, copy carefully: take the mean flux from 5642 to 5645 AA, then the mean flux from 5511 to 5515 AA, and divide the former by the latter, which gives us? 0.92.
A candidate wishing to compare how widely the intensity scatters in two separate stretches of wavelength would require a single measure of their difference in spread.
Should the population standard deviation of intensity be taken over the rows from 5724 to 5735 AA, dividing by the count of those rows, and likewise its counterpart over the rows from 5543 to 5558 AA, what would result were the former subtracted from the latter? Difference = 0.38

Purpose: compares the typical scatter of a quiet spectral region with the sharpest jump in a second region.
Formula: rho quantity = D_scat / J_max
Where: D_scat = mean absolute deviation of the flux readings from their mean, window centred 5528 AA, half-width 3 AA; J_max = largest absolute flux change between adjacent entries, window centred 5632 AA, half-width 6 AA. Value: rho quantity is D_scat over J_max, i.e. 0.33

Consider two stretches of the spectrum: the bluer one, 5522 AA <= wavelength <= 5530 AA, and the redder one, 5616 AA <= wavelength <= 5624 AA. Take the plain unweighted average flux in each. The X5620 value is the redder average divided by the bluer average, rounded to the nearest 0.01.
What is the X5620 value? 1.00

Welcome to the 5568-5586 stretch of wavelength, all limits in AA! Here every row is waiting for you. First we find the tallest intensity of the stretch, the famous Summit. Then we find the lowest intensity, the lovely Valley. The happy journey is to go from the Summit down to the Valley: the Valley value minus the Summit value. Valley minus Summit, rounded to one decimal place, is -2.0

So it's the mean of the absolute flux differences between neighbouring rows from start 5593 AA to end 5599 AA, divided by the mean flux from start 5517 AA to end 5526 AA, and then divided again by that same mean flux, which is 0.0061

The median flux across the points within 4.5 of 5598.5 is 10.80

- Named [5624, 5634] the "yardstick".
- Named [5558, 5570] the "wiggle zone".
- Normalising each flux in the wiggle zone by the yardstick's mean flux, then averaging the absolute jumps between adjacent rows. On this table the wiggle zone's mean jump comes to 0.11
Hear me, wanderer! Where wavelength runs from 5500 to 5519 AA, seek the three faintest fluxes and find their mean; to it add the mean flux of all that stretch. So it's 21.0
